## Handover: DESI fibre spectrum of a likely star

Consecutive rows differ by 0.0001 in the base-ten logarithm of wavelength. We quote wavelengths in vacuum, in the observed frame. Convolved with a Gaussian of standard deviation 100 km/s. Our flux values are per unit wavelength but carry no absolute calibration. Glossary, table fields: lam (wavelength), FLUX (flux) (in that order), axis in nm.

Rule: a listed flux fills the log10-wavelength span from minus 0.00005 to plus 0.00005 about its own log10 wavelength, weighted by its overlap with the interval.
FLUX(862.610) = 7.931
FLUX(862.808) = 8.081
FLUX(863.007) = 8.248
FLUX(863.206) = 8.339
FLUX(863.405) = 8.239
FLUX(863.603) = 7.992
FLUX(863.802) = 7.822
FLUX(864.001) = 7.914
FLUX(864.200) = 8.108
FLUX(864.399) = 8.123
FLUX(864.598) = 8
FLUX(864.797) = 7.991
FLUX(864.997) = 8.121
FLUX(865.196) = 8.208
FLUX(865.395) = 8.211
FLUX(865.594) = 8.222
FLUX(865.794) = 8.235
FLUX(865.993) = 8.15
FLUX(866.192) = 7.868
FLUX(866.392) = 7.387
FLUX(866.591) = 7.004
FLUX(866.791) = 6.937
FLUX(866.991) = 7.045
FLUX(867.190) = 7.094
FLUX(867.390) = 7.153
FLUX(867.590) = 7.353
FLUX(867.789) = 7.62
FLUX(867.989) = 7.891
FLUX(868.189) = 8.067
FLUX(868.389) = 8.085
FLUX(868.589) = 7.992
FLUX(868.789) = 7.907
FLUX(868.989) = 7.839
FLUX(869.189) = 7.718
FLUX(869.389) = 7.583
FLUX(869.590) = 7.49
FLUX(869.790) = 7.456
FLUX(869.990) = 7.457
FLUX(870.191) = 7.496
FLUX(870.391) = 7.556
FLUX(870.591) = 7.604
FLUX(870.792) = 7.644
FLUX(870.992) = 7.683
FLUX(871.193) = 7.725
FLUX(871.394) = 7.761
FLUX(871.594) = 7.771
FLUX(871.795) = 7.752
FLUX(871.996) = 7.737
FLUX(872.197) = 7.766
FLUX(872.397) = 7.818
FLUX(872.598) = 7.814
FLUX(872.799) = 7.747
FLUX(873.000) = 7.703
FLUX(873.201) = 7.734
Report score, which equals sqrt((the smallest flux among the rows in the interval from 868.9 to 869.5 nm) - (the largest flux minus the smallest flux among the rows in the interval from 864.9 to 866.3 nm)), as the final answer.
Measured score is 2.69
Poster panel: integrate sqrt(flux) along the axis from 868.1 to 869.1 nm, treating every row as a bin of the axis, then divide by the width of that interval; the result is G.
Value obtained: 2.82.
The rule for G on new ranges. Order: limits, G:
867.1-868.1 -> 2.73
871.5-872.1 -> 2.78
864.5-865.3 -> 2.84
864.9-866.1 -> 2.86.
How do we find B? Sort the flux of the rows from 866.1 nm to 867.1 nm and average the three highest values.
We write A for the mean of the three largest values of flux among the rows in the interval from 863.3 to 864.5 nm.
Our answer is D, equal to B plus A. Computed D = 15.6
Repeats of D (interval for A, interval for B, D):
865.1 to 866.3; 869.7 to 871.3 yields 15.9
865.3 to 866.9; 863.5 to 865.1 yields 16.3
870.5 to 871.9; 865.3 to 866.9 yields 16.0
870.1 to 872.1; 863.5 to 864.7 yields 15.8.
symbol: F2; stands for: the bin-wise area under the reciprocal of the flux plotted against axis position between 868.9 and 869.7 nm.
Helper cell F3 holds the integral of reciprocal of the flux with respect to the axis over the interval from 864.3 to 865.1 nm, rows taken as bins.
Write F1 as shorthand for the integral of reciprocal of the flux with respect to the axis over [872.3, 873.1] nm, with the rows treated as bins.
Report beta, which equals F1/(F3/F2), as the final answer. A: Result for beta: 0.108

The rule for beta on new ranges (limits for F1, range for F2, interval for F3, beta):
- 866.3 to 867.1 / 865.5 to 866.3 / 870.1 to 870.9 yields 0.105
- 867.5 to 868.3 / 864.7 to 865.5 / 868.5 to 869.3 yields 0.100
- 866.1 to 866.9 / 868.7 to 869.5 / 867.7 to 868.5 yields 0.112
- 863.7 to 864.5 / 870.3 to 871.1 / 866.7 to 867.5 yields 0.093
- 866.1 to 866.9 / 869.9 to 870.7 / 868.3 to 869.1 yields 0.116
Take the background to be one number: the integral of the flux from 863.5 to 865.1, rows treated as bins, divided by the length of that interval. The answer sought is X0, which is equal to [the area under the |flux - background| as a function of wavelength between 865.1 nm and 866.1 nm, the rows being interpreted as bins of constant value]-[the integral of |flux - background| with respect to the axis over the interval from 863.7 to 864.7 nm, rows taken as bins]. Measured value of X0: 0.09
